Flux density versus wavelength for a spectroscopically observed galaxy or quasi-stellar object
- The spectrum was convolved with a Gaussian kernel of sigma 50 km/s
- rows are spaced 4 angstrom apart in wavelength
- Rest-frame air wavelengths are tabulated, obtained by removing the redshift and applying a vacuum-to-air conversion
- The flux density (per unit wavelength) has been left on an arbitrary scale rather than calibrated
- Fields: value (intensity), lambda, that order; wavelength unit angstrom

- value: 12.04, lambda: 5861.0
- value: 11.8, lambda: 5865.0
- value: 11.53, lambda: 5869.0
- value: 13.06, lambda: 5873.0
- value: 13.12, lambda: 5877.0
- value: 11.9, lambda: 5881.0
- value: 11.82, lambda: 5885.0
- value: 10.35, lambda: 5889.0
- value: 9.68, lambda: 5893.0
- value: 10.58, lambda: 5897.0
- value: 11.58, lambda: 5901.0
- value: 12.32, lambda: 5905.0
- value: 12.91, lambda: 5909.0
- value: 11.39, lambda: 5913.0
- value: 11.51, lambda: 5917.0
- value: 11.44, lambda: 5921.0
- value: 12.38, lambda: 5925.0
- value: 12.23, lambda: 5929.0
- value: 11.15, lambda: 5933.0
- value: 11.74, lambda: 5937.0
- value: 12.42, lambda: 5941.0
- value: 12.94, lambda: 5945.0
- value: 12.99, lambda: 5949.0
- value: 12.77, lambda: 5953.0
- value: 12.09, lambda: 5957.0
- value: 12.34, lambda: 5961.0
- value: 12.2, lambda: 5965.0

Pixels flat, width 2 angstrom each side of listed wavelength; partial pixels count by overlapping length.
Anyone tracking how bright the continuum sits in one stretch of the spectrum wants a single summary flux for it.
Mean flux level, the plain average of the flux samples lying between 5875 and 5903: 11.3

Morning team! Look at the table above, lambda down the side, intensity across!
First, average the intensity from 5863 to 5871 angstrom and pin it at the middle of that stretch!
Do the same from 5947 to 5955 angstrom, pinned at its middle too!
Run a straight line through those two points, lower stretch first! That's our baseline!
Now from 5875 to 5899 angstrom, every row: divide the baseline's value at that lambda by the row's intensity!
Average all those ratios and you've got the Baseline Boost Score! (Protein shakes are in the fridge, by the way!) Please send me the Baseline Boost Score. 1.08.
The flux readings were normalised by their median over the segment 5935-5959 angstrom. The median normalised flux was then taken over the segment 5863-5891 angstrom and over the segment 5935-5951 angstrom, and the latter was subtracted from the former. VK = -0.068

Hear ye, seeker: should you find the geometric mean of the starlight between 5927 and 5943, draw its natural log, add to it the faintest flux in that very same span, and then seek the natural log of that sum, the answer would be 2.61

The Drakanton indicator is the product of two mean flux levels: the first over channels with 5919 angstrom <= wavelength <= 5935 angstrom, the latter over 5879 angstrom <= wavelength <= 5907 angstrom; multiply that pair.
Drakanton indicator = 132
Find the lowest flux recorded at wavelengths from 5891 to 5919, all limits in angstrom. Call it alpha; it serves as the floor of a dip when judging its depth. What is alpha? 9.68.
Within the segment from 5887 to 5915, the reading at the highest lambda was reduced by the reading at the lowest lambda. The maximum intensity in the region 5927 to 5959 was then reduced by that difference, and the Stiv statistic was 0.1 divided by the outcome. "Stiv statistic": 0.0084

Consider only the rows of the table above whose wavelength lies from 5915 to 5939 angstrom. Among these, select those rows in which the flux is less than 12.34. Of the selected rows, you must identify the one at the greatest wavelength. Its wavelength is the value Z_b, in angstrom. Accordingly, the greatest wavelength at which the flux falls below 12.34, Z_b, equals 5937.0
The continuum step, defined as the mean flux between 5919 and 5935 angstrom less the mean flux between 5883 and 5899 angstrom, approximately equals 1.2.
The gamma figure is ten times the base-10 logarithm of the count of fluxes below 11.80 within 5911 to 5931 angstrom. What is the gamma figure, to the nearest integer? 5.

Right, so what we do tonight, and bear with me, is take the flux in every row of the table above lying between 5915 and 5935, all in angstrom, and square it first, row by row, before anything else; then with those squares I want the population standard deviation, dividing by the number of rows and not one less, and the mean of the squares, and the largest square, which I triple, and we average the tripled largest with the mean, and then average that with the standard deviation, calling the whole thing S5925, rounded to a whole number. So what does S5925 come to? 155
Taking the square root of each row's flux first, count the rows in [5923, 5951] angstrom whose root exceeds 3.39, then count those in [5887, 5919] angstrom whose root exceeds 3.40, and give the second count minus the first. -3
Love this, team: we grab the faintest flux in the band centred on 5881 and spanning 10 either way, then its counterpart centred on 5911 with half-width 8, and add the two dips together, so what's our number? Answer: 21.7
